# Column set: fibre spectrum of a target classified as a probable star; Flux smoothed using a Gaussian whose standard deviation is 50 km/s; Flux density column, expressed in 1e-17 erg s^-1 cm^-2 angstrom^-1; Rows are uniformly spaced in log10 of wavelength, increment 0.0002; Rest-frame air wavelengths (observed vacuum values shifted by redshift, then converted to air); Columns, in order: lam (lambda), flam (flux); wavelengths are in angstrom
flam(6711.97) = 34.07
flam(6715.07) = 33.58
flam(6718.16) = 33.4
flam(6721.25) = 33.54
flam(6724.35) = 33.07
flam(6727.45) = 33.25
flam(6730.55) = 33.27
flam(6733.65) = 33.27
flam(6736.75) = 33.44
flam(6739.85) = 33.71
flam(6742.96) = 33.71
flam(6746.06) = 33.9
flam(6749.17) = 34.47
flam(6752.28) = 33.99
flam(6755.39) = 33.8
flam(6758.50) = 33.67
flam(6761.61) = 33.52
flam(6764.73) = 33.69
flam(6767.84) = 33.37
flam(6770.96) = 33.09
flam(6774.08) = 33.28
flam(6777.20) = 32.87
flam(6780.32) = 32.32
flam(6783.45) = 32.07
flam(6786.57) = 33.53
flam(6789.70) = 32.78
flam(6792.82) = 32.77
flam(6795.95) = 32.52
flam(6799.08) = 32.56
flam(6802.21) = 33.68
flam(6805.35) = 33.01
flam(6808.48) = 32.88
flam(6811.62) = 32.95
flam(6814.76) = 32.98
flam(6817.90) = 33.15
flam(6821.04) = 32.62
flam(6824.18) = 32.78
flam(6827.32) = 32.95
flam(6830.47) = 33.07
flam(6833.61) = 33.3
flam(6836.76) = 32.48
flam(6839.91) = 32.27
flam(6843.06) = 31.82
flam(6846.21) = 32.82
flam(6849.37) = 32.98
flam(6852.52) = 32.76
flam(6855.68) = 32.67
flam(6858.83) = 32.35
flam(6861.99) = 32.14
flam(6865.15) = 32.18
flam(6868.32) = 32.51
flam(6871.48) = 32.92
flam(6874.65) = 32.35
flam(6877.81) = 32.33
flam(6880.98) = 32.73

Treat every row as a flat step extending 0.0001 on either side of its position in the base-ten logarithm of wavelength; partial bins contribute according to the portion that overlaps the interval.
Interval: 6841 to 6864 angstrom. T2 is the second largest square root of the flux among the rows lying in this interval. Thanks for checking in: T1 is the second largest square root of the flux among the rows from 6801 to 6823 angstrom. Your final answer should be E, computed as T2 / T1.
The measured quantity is 0.995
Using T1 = 5.76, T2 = 5.73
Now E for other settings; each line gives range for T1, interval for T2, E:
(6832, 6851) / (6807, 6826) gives 1.000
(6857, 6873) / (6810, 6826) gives 1.007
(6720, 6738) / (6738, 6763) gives 1.008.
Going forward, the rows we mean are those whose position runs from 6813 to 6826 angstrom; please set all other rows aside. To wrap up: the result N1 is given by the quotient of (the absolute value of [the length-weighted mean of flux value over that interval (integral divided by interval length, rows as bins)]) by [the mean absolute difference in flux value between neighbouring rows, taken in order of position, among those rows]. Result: 115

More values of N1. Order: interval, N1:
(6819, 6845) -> 106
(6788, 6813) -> 101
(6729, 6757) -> 144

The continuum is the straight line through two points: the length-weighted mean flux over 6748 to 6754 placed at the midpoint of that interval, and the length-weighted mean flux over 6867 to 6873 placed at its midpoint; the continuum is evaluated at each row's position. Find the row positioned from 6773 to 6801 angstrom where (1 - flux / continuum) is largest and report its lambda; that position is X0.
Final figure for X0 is 6783.45 angstrom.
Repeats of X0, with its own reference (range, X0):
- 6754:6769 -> 6767.84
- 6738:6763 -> 6739.85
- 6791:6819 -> 6795.95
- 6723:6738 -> 6724.35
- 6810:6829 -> 6821.04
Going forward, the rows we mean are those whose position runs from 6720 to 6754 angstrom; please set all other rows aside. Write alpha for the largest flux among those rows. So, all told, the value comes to 34.47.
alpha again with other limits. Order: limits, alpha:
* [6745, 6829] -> 34.47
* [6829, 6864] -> 33.3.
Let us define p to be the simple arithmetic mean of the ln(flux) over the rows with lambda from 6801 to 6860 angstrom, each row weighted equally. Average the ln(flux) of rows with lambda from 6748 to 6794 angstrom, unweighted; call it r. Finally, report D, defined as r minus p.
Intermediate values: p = 3.49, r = 3.50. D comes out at 0.014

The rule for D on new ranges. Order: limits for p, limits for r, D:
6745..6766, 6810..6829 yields -0.029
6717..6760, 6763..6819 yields -0.019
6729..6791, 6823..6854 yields -0.020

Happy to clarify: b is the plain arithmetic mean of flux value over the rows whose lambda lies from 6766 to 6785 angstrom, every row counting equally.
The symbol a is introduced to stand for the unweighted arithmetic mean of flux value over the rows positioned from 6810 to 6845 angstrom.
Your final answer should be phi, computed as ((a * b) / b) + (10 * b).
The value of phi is 361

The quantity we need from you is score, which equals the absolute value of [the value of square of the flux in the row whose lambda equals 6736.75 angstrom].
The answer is 1118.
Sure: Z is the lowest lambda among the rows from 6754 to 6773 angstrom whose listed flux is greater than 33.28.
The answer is 6755.39 angstrom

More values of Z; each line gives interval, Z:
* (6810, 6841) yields 6833.61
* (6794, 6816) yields 6802.21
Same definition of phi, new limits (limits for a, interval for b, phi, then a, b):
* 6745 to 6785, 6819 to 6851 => 360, 33.4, 32.7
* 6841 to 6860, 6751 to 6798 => 364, 32.6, 33.2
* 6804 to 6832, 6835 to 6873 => 358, 32.9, 32.5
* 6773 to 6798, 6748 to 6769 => 371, 32.8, 33.8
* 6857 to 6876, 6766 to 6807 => 362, 32.4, 32.9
